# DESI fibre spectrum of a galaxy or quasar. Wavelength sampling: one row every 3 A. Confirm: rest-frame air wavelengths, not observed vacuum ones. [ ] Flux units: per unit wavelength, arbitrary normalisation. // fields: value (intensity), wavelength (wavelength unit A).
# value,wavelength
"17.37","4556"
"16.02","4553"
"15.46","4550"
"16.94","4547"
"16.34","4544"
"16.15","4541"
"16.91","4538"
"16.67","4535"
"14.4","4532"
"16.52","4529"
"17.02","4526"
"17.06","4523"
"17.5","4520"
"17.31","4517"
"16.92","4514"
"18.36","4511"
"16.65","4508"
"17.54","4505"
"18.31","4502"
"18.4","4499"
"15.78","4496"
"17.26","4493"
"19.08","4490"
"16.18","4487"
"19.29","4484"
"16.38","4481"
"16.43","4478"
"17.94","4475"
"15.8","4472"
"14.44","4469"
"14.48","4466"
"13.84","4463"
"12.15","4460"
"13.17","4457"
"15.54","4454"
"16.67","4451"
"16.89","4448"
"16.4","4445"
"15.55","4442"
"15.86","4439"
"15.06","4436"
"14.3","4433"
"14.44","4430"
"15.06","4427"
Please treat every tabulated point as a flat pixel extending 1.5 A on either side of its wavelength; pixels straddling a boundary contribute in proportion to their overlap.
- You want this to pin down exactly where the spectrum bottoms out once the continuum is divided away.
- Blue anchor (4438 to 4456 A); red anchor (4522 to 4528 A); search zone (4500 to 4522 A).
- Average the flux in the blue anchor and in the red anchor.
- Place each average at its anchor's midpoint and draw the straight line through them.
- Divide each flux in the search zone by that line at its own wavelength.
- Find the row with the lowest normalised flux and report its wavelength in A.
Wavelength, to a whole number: 4508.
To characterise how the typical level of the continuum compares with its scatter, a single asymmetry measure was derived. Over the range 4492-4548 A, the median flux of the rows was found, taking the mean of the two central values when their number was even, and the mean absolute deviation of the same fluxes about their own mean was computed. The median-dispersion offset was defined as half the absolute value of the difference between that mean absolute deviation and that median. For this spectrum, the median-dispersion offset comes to 8.1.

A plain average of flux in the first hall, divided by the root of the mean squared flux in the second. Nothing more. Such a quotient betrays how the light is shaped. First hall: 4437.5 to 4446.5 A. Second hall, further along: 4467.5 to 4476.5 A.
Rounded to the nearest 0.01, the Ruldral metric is 0.99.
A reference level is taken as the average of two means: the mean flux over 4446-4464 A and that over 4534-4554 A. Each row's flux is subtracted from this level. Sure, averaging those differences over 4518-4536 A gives -1.0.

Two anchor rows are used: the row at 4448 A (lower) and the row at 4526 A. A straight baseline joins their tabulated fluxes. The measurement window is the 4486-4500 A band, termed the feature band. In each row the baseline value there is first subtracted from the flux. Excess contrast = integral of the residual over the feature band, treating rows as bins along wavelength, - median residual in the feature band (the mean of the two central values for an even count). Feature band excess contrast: 5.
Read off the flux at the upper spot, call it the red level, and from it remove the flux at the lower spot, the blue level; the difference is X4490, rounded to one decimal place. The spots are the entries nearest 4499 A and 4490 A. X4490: -0.7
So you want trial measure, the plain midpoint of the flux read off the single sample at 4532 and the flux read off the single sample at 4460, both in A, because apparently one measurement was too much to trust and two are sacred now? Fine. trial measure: 13.3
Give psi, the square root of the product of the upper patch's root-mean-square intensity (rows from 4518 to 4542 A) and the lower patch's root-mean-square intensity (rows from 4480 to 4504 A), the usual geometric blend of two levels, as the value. 17.1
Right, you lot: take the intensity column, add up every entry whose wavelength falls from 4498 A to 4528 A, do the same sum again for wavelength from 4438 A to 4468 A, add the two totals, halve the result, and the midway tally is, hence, 163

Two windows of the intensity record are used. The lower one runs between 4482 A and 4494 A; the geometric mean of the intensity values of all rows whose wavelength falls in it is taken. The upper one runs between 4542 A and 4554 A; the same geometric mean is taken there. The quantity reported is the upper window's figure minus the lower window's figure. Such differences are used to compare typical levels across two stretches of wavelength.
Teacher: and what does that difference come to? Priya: -1.7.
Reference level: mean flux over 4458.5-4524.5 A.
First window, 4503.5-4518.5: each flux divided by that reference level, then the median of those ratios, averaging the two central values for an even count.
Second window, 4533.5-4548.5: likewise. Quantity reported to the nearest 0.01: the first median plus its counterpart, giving 2.04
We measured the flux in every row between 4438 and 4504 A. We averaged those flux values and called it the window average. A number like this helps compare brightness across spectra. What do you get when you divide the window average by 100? 0.162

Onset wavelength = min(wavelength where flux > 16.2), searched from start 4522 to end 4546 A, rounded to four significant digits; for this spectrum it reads 4523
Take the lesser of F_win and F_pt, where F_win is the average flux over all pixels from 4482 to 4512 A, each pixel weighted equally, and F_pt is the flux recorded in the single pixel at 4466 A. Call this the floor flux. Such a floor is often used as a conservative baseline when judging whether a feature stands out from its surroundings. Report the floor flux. 14.5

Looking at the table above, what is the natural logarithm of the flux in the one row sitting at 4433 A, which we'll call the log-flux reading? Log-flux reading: 2.66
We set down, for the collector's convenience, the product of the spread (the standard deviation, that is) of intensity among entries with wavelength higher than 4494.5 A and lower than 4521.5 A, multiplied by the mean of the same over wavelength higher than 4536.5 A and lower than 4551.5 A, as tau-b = 14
